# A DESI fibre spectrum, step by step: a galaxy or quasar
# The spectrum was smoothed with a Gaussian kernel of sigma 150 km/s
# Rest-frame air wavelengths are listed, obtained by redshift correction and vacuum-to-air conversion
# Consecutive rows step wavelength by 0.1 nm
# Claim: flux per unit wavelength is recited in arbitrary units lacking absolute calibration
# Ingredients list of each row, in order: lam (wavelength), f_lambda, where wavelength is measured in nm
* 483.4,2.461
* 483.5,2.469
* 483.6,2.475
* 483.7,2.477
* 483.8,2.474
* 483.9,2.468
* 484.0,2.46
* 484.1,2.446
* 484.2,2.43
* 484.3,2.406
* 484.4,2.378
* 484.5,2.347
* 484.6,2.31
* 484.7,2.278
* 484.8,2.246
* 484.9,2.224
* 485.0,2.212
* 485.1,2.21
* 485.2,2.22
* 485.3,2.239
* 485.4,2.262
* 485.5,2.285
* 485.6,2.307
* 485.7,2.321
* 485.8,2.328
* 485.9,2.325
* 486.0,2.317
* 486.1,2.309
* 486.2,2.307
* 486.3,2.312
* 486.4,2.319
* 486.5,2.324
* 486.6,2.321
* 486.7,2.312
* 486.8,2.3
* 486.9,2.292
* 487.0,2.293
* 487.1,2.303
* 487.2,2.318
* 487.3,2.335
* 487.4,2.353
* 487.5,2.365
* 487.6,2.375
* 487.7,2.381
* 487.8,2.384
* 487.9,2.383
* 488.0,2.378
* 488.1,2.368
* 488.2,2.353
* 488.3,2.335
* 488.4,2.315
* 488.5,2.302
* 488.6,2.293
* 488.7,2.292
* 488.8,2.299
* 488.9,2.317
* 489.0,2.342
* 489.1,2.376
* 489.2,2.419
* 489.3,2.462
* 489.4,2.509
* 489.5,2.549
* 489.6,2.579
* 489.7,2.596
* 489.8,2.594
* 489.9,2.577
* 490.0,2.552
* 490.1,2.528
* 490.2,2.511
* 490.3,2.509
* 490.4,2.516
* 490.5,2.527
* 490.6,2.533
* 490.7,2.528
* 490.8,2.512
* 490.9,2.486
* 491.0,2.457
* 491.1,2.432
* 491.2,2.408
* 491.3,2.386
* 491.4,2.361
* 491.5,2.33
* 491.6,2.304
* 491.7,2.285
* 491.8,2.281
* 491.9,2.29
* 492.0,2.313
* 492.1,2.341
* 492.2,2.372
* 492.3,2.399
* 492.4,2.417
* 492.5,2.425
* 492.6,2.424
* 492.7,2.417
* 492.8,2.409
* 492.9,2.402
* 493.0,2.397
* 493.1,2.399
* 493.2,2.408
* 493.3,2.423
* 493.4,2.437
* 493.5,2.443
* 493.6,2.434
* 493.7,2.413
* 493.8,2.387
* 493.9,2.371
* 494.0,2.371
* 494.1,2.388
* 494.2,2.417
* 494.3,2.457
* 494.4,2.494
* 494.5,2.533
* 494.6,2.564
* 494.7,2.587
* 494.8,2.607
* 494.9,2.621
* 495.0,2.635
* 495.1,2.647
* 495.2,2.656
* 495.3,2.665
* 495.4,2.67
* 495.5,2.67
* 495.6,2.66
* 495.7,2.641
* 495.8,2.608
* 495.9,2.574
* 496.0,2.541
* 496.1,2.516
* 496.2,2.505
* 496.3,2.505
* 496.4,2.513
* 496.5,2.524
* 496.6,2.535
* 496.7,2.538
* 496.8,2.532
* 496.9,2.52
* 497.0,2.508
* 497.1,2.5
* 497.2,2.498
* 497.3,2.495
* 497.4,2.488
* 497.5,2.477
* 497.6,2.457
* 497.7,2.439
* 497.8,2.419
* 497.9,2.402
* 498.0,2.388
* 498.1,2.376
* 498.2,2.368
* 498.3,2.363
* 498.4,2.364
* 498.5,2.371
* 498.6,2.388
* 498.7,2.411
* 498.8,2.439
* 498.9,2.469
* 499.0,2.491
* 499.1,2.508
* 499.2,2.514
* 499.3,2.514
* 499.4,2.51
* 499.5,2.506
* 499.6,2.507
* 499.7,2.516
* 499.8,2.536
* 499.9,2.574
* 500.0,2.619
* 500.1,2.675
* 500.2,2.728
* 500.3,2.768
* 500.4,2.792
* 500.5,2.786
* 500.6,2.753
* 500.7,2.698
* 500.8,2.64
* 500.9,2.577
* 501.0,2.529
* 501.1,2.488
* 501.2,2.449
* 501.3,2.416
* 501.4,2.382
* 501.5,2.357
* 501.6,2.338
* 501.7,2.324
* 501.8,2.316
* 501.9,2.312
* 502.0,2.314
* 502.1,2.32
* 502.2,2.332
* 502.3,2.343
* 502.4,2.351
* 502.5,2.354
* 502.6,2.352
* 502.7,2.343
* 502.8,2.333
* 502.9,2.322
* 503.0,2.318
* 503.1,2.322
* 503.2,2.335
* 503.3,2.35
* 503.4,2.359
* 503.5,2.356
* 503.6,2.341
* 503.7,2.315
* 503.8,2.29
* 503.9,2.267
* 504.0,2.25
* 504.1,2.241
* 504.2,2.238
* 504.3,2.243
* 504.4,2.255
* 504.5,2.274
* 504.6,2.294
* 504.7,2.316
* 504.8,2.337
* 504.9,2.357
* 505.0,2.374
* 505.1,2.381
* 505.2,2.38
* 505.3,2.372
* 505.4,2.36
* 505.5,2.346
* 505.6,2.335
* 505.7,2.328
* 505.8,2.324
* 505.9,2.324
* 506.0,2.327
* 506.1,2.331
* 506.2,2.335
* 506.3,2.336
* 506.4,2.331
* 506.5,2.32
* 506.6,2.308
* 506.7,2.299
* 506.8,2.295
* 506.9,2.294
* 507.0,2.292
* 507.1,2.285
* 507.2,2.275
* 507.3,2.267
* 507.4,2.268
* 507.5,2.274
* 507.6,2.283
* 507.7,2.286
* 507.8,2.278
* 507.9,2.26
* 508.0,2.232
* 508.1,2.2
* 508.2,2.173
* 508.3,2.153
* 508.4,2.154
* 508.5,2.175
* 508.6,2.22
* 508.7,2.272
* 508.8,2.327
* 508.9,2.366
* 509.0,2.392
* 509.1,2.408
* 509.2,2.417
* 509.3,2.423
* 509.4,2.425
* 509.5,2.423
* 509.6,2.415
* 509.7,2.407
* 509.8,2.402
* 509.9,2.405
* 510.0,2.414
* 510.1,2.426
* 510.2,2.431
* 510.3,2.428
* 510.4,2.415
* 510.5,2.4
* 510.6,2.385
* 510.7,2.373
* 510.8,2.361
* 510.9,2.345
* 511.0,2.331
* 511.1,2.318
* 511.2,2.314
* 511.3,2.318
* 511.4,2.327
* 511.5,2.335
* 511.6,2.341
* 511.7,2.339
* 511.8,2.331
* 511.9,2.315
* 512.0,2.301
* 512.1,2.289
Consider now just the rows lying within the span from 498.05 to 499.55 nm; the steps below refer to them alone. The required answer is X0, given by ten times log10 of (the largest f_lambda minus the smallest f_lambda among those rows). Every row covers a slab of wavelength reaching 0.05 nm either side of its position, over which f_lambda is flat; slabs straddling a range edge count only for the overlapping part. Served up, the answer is -8.2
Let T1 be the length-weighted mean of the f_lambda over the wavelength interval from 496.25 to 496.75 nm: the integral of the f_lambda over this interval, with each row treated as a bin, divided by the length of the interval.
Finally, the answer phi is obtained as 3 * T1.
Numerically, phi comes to 7.57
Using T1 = 2.52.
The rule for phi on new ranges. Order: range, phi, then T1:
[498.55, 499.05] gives 7.32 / 2.44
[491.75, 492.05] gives 6.88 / 2.29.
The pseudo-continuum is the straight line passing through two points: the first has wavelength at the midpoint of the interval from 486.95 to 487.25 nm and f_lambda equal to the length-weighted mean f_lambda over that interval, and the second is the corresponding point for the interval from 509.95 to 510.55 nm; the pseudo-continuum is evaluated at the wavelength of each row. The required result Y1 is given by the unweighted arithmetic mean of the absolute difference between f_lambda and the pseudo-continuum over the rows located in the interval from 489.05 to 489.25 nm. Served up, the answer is 0.08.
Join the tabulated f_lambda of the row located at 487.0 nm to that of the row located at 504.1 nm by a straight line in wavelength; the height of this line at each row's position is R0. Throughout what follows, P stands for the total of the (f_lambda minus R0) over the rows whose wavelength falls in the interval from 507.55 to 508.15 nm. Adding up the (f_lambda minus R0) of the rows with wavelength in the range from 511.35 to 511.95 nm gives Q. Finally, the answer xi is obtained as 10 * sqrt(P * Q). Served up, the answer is 3.3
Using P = 0.2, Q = 0.7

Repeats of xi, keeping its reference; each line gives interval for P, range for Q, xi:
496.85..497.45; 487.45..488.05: 8.7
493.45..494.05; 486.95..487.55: 4.1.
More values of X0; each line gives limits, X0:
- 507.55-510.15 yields -5.6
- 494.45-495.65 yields -8.6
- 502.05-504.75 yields -9.2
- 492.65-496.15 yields -5.2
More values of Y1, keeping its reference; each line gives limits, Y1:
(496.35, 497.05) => 0.17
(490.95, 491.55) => 0.07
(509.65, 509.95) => 0.01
